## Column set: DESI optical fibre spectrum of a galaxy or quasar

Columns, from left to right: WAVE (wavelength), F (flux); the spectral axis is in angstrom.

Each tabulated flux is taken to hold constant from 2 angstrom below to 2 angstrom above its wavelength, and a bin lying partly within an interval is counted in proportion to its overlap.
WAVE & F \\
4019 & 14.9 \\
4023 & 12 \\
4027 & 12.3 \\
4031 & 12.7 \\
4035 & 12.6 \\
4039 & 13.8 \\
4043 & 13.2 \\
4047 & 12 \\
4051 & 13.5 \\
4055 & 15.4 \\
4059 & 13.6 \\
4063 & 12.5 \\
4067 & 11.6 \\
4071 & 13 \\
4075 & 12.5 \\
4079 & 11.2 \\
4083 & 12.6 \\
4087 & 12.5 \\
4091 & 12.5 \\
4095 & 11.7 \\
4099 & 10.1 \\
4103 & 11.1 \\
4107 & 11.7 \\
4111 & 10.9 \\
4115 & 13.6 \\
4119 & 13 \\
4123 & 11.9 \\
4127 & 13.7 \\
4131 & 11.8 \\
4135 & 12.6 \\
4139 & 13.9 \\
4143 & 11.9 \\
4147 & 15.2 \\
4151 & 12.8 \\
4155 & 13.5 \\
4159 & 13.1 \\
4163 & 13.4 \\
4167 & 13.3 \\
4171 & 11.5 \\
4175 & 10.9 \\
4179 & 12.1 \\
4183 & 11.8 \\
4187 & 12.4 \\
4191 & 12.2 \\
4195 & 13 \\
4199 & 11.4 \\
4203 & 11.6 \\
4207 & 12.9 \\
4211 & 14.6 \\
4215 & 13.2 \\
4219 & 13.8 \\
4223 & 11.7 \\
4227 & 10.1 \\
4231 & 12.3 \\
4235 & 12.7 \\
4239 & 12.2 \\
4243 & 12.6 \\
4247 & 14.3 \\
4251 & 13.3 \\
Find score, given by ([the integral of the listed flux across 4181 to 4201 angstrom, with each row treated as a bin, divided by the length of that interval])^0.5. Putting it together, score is 3.49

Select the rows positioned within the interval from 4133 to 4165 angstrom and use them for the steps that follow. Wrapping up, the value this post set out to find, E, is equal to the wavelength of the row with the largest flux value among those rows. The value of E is 4147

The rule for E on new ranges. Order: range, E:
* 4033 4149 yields 4055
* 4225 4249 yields 4247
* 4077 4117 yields 4115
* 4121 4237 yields 4147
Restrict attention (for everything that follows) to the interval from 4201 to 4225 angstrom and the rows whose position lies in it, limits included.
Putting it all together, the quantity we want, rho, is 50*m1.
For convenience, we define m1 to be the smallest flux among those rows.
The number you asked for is 580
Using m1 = 11.6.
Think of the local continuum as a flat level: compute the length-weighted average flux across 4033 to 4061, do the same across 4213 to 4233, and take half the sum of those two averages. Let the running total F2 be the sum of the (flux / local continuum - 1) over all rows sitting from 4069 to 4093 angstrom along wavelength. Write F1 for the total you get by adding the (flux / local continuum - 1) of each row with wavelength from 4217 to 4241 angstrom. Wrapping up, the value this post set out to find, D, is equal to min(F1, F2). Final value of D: -0.326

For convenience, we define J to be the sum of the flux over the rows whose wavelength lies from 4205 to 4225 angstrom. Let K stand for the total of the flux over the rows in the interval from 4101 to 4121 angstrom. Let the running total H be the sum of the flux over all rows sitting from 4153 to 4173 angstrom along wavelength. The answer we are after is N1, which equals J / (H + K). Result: 0.529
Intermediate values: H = 64.8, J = 66.2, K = 60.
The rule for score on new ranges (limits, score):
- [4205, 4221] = 3.69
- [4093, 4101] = 3.30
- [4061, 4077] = 3.52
